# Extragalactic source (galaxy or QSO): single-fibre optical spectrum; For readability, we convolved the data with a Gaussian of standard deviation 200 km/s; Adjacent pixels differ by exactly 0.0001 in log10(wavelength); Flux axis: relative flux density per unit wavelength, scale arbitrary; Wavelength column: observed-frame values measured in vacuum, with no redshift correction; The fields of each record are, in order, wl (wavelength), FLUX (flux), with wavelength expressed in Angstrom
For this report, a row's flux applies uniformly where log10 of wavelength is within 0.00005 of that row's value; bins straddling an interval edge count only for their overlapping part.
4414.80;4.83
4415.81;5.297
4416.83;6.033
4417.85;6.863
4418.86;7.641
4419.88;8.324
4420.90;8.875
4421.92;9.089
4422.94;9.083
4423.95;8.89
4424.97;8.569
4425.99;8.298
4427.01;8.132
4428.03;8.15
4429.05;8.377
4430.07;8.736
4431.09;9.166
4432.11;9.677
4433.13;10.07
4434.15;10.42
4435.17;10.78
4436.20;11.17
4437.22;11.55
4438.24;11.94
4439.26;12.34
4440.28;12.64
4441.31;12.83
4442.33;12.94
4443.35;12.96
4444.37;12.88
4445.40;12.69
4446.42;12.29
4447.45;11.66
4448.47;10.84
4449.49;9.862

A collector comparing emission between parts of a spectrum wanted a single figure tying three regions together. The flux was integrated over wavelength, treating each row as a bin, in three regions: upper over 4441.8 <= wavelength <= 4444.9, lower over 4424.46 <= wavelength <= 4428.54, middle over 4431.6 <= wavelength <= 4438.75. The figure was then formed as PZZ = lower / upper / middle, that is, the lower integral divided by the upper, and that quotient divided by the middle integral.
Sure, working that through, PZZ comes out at 0.011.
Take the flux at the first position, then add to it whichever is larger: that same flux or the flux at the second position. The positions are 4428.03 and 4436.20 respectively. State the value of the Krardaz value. 19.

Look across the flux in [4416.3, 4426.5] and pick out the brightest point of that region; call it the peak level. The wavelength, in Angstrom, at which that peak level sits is 4421.92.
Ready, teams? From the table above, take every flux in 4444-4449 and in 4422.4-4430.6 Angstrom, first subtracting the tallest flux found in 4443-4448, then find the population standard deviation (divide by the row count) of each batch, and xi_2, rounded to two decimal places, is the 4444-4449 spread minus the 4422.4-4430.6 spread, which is 0.42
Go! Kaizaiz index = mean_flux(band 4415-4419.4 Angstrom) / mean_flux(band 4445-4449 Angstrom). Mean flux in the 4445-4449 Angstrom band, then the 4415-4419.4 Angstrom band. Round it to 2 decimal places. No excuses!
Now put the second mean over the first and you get 0.54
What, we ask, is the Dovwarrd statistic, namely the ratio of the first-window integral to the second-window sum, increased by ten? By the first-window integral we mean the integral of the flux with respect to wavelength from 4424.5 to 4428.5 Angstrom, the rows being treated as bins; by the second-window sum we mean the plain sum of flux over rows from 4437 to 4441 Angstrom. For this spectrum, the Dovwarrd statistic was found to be 10.7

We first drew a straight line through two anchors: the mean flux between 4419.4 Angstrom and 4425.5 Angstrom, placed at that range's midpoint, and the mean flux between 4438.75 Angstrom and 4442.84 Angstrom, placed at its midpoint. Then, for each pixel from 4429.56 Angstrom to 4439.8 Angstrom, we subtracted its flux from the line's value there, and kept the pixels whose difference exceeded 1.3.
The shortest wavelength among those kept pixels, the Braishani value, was 4430.07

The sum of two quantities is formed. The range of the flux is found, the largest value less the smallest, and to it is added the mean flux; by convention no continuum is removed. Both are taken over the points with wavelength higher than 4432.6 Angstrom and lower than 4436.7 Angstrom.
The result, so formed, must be 12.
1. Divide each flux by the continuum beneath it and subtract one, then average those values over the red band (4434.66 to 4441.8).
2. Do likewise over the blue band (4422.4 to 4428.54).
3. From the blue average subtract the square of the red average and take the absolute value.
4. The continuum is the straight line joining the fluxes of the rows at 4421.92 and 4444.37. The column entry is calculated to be 0.12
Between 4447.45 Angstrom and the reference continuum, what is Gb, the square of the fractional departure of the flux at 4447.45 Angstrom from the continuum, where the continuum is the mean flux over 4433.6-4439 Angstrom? 0.002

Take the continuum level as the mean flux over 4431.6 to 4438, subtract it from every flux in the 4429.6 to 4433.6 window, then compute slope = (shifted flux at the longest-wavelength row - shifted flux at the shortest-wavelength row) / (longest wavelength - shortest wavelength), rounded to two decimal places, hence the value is 0.44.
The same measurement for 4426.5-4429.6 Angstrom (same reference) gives 0.12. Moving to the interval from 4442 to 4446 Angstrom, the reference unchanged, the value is -0.08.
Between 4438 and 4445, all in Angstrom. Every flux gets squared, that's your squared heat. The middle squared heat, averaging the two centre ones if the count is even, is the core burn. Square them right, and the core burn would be 165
